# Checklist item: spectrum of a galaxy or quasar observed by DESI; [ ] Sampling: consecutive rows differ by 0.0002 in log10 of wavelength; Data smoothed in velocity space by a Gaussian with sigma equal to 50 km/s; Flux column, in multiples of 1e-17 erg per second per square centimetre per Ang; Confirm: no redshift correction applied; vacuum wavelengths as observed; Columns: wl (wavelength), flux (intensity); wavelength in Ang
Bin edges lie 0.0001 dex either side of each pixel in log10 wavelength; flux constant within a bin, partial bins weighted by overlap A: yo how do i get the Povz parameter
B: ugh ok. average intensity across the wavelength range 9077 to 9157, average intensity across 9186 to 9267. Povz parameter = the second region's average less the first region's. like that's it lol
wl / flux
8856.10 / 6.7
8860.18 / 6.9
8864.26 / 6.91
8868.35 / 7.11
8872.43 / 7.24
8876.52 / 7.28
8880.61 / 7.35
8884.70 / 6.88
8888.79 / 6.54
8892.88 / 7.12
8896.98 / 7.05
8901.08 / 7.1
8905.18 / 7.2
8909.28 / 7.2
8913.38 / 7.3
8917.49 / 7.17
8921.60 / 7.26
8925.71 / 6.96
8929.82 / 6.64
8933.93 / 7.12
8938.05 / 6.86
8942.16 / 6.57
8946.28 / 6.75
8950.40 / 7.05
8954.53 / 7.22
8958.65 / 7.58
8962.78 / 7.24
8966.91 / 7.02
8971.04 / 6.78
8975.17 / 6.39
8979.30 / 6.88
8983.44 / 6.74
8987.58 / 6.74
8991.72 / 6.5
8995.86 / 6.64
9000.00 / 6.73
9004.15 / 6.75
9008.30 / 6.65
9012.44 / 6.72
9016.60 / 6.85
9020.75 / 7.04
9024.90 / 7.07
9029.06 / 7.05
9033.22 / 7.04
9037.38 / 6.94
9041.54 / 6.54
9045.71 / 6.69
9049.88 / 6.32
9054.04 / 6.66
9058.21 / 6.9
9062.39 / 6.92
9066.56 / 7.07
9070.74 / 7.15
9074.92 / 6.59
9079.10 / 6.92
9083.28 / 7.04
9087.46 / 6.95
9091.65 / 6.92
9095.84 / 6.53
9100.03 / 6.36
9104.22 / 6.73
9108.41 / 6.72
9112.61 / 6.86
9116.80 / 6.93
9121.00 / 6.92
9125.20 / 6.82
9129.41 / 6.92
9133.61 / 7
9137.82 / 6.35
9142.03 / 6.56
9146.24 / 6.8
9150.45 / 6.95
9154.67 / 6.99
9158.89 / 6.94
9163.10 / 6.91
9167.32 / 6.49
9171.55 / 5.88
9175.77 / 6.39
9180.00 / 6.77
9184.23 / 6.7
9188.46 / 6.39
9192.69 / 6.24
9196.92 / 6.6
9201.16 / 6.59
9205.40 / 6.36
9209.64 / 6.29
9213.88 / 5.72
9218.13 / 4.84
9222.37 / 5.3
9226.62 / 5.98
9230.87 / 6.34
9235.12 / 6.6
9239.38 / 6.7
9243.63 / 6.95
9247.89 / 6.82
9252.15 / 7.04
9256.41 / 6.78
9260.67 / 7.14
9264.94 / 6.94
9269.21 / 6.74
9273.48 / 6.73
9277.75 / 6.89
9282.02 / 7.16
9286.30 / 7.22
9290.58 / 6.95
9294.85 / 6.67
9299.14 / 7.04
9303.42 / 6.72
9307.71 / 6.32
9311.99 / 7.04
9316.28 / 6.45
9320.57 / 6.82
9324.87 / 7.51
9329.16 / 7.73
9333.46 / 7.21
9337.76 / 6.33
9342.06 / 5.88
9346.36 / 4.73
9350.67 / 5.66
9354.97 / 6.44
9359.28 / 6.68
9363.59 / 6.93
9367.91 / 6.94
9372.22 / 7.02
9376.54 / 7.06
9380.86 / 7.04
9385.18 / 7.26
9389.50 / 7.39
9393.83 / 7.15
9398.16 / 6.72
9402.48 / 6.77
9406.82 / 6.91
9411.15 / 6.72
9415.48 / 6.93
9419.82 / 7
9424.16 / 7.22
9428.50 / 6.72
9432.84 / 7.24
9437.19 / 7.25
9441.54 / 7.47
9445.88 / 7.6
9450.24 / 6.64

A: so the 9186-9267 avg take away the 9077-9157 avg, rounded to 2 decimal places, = -0.40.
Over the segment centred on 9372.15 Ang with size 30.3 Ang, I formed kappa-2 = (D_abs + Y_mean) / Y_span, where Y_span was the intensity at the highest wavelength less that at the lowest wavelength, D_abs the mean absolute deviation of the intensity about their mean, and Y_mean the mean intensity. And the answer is 12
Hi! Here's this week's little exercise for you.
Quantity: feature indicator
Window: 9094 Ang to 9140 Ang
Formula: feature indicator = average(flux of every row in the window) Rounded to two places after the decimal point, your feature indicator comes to 6.74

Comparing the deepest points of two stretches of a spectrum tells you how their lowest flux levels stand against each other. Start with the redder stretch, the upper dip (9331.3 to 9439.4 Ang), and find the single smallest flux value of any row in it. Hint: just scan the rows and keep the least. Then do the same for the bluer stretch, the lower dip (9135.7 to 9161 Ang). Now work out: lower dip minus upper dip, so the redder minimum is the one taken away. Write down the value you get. 1.62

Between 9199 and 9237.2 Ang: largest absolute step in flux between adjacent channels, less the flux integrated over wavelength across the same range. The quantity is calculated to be -228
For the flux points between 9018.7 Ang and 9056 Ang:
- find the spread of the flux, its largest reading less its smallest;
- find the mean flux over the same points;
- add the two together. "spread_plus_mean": 7.57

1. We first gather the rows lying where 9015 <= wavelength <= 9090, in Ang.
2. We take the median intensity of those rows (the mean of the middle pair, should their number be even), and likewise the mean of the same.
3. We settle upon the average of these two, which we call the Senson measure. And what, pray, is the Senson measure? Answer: 6.90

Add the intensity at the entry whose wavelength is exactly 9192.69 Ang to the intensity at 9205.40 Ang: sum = 12.6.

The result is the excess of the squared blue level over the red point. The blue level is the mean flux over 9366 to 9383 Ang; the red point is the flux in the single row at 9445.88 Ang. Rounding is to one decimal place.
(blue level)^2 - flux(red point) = 41.6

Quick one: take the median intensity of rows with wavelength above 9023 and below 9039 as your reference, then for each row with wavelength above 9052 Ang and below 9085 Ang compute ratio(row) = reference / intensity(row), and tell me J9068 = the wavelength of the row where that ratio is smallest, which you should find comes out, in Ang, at 9070.74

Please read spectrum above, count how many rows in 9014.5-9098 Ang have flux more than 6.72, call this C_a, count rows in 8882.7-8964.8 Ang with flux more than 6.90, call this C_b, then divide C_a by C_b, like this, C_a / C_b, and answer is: 1.00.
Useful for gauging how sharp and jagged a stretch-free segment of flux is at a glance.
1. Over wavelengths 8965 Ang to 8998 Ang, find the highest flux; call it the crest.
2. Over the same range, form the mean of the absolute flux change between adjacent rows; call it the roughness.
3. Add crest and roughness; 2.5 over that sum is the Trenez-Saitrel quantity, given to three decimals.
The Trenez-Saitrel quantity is 0.345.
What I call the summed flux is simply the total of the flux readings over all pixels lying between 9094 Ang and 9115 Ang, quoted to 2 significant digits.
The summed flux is 33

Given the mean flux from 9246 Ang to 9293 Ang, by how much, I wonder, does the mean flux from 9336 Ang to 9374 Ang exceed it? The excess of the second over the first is -0.7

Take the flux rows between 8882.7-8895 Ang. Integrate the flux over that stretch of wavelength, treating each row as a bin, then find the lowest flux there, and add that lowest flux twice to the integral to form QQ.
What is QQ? 97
